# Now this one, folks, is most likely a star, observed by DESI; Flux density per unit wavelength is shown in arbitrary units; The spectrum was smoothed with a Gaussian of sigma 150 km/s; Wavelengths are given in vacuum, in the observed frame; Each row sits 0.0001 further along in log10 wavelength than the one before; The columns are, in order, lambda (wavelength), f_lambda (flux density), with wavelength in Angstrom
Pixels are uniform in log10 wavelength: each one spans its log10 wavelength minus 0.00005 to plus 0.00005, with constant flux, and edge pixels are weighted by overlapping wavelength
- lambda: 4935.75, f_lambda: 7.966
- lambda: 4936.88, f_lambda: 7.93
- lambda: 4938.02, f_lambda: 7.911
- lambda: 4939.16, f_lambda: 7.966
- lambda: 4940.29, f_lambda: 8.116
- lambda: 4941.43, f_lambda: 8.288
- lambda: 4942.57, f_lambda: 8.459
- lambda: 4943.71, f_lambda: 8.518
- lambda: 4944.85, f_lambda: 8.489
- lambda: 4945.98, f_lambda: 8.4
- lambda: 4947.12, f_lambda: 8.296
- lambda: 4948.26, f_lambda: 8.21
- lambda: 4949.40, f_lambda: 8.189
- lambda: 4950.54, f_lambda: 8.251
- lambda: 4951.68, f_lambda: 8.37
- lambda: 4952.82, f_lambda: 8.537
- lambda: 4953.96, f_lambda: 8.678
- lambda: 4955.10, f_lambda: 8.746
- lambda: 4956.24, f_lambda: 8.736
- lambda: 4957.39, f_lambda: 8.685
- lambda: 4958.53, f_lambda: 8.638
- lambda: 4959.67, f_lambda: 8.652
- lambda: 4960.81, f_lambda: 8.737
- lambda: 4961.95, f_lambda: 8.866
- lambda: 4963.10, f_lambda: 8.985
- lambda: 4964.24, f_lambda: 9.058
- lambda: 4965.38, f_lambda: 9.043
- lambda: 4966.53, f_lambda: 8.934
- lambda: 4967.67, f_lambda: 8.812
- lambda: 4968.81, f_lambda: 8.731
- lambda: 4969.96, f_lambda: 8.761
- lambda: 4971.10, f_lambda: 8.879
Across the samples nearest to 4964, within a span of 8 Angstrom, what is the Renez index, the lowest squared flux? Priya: 76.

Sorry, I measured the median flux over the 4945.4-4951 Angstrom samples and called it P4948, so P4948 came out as 8.25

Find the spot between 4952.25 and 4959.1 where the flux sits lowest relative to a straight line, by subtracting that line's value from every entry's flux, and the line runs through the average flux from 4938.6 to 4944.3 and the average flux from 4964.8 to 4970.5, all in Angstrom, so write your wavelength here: 4958.53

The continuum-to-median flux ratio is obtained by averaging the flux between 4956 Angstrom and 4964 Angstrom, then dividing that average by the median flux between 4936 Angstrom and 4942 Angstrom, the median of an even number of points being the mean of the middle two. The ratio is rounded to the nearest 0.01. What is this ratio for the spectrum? 1.10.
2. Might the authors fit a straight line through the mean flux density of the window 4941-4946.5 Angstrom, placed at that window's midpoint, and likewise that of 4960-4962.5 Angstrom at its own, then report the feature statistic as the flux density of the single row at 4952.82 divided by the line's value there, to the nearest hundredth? 0.99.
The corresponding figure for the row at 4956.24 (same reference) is 1.00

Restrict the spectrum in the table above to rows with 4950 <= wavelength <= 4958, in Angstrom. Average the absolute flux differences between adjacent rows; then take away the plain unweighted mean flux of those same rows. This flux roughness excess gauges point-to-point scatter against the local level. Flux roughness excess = -8.48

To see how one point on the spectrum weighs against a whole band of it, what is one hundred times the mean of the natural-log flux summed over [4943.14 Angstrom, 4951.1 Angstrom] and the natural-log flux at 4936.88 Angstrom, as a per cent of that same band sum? 57.0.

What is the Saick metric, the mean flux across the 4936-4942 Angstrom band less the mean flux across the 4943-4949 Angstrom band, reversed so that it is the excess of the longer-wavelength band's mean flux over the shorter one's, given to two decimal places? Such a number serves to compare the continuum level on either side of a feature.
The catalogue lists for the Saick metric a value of 0.34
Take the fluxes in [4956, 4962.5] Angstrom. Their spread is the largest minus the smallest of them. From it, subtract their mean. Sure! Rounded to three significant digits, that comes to -8.49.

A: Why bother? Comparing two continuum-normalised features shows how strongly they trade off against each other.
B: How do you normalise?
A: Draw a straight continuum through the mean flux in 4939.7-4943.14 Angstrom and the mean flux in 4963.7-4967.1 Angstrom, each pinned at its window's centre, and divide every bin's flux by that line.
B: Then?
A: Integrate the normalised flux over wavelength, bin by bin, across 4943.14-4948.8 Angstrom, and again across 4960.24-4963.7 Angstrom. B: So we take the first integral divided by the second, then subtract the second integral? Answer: -2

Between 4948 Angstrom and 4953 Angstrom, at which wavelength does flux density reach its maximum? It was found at 4952.82 Angstrom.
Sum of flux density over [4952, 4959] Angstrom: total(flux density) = 52.0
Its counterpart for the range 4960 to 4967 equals 53.6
